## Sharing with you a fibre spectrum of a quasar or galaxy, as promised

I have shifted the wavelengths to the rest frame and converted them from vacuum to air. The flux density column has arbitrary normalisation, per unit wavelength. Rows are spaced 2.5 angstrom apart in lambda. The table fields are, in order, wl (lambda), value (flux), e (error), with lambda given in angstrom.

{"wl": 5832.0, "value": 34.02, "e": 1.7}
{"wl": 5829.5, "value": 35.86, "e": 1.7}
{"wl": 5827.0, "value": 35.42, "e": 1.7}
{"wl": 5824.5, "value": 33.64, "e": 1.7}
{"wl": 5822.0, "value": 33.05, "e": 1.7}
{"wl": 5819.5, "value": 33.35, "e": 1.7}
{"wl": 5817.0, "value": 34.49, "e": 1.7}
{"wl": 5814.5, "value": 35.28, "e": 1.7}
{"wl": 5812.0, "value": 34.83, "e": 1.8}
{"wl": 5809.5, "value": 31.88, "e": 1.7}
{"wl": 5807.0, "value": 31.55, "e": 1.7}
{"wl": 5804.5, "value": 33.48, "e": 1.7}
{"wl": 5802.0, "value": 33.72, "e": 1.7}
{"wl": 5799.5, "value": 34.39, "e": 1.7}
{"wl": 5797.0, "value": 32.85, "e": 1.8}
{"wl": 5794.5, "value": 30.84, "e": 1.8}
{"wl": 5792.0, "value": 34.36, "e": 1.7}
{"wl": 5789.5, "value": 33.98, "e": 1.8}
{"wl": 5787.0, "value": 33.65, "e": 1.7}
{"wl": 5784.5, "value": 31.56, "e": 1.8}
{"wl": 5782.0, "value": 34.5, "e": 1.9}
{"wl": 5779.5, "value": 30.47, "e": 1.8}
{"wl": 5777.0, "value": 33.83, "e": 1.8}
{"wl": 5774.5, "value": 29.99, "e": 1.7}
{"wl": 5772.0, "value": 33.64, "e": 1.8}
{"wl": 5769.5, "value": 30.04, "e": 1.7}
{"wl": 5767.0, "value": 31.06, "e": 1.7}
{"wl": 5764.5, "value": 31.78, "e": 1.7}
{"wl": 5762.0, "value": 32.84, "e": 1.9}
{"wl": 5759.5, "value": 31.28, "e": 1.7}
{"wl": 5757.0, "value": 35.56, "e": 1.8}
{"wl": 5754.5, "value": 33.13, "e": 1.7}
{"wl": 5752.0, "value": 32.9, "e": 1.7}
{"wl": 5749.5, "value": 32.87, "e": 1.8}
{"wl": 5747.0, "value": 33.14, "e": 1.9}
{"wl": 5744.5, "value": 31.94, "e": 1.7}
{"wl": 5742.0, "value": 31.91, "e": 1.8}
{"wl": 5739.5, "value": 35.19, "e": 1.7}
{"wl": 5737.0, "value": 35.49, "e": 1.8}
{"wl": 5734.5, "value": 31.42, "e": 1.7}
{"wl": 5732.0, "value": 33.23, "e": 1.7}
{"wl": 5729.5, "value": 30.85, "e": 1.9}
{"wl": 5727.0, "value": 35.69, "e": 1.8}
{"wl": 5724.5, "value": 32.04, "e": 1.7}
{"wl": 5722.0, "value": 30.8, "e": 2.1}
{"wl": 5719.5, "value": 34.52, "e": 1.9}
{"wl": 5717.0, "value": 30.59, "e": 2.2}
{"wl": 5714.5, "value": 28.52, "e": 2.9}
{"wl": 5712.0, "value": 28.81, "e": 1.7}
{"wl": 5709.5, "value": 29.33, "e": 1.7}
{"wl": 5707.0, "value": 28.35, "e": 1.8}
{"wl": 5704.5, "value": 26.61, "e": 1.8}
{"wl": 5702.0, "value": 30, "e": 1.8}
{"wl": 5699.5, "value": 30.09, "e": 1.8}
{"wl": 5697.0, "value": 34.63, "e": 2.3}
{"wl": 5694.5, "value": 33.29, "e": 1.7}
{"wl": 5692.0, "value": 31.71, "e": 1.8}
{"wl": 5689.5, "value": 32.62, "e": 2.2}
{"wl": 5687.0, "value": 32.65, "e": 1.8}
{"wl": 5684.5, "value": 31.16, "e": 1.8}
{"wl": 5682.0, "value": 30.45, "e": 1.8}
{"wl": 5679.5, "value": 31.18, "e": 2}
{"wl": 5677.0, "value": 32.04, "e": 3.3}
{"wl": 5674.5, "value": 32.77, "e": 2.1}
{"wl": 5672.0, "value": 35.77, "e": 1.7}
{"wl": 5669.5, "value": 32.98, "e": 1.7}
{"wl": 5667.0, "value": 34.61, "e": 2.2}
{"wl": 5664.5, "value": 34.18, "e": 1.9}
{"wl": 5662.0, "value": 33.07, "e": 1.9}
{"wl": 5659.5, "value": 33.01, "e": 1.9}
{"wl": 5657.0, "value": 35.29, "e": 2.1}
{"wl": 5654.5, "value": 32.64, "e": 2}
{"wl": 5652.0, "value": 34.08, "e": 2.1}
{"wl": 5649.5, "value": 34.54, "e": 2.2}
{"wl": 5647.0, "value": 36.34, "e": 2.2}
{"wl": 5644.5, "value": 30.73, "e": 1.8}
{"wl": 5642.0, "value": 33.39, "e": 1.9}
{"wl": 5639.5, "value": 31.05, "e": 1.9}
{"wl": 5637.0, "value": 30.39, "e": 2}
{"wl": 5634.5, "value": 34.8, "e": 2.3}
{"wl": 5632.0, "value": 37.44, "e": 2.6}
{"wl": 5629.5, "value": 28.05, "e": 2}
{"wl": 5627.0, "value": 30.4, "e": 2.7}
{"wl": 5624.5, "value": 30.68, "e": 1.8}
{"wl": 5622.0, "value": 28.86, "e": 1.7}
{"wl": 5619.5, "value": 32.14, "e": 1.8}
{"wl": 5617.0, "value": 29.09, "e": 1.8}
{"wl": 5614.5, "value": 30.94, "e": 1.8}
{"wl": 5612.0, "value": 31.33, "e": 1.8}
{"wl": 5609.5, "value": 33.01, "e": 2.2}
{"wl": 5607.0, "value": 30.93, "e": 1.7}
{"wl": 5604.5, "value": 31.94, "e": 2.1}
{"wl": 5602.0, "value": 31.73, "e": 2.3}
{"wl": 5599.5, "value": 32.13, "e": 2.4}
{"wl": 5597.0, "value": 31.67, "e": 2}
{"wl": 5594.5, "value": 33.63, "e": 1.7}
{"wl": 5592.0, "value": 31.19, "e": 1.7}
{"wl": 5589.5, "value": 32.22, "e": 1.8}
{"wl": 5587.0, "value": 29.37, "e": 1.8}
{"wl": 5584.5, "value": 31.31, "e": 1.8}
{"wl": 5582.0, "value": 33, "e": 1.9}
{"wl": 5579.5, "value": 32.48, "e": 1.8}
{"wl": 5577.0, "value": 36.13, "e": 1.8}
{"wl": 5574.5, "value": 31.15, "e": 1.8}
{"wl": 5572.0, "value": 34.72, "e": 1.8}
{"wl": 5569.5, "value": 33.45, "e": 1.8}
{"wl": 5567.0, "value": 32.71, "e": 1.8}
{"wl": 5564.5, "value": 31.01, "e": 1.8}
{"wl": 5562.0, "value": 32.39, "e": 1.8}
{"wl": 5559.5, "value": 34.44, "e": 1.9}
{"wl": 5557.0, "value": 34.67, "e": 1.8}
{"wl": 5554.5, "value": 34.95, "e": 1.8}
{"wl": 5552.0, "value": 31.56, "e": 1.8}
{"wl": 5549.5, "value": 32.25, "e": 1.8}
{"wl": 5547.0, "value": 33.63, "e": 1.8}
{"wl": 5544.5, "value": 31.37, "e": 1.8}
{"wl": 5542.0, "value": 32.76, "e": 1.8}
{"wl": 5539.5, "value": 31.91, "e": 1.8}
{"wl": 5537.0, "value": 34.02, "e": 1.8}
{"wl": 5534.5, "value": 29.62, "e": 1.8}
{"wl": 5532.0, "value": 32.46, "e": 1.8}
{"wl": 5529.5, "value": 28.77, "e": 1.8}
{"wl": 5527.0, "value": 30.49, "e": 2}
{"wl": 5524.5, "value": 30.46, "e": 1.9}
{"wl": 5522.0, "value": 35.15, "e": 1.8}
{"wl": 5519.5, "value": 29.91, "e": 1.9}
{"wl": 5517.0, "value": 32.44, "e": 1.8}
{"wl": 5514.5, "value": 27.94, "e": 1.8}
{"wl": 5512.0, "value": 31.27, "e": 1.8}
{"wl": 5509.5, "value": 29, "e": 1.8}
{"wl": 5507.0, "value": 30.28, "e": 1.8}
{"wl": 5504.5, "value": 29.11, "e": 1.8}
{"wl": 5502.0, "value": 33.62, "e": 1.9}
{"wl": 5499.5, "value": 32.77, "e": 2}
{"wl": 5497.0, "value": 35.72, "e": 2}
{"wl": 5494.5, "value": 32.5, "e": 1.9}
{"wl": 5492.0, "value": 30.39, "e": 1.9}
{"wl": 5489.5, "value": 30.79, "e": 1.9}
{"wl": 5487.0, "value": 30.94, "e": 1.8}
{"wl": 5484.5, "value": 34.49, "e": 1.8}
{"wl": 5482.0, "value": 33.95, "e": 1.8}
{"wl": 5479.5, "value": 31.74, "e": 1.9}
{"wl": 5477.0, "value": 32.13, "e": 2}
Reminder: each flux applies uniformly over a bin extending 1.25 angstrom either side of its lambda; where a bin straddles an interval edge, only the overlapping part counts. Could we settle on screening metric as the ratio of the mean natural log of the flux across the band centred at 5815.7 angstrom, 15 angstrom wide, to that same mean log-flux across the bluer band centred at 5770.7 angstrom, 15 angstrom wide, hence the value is 1.02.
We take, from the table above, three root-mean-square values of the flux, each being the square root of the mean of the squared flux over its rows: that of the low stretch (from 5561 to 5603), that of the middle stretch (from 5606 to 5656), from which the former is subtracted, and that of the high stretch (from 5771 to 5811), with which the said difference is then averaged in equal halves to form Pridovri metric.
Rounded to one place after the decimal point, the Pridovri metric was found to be 16.3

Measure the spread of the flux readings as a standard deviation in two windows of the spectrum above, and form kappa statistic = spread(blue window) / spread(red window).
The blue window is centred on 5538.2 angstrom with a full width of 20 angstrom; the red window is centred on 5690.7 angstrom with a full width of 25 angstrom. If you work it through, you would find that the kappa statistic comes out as 1.2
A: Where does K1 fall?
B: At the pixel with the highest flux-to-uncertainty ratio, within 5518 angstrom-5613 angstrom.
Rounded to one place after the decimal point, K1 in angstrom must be 5577.0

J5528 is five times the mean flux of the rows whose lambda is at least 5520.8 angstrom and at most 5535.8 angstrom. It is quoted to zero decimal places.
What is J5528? 156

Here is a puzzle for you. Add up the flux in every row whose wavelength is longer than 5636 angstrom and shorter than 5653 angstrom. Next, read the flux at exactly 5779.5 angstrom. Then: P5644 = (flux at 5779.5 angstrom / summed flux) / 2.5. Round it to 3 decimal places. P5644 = 0.053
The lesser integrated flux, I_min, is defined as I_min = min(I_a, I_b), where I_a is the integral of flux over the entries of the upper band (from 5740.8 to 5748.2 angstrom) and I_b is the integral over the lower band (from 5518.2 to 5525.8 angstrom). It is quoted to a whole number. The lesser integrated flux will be 239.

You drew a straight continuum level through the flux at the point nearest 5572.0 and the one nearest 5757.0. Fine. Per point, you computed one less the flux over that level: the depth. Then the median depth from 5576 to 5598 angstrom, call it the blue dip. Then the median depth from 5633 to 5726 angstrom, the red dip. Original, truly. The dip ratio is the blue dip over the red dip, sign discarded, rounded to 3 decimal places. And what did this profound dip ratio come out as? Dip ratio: 0.992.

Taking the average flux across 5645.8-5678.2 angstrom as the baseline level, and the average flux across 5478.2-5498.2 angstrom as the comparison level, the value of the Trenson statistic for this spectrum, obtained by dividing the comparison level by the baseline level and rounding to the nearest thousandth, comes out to 0.959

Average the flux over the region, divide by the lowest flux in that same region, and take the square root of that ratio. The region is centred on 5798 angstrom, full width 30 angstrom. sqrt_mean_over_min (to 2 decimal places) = 1.04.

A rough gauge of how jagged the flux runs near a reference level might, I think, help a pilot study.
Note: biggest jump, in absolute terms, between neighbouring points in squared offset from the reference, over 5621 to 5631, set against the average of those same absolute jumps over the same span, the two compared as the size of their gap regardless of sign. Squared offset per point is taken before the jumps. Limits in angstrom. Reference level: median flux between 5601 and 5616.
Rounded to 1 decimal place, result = 4.9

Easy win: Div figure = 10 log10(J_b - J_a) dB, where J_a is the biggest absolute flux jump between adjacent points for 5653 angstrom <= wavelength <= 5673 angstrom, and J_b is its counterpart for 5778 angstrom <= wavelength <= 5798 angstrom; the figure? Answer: 1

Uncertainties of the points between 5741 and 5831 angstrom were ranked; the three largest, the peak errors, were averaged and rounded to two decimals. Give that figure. 1.90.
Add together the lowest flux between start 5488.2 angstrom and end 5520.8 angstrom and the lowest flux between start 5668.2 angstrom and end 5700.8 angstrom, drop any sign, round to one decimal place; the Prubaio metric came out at 58.0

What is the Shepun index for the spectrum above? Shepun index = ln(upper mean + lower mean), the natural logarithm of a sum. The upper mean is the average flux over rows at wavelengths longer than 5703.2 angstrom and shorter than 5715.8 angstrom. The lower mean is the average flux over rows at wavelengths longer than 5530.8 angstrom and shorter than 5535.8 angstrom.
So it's 4.08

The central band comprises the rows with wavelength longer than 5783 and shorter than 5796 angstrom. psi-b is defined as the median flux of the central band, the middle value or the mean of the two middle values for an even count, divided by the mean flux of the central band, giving 1.02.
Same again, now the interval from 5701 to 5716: 1.00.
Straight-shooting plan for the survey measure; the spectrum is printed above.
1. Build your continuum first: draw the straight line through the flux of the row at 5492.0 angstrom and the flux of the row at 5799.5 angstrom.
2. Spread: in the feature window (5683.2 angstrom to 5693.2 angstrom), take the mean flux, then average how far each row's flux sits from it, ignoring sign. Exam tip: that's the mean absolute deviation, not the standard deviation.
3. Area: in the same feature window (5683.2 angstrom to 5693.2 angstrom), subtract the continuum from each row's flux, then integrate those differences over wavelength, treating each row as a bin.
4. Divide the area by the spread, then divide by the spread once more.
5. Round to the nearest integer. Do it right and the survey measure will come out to -25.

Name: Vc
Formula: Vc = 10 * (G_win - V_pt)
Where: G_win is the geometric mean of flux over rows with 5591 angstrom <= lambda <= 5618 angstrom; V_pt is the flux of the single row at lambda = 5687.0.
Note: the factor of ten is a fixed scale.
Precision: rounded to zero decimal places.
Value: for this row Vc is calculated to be -11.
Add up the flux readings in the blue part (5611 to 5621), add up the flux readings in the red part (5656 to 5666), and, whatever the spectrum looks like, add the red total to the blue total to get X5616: 259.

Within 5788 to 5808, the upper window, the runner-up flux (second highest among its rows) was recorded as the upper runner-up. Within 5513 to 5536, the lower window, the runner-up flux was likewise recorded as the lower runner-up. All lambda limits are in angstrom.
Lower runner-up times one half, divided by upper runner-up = 0.472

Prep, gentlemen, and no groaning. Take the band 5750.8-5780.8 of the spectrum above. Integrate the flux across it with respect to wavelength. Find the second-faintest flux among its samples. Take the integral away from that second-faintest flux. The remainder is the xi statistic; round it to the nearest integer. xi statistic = -936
